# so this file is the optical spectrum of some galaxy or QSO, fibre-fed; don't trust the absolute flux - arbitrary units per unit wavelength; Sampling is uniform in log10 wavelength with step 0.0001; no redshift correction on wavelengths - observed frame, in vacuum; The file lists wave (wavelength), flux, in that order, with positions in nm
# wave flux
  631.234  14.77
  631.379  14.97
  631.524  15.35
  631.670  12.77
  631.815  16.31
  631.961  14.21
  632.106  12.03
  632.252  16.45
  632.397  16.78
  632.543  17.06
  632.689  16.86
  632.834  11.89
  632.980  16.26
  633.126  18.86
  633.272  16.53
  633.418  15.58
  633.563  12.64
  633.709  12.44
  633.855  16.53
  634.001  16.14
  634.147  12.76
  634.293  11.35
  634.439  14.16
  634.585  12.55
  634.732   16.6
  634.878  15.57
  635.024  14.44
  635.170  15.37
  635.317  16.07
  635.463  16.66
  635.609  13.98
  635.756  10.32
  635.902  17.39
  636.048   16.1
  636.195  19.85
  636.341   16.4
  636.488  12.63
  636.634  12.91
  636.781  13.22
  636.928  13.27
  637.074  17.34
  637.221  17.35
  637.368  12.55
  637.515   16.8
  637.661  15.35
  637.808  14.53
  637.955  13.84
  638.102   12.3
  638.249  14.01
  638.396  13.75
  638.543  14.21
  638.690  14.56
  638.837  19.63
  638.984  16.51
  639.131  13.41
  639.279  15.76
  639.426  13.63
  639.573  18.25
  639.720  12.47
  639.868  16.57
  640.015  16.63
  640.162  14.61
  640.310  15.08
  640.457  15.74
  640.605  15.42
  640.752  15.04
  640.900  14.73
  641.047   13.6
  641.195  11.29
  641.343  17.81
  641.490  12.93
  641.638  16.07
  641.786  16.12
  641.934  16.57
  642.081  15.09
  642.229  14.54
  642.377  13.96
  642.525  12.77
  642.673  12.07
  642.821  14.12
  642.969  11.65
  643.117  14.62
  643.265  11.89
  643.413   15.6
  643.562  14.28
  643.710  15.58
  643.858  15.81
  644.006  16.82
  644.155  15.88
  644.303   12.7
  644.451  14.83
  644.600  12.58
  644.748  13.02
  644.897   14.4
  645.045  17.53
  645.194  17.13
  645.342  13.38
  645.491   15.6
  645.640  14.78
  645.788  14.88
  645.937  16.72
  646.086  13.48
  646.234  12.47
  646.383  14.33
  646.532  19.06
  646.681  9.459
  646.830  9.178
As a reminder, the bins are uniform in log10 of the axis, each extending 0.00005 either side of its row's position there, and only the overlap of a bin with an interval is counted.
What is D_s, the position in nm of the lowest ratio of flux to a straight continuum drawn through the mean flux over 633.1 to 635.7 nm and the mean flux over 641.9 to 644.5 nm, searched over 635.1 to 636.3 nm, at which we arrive 635.756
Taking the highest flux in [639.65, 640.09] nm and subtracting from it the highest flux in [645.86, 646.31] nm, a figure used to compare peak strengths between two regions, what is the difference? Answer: 0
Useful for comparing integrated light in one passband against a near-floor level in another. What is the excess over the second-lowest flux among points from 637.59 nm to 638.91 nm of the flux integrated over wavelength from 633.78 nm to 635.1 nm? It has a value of 5.3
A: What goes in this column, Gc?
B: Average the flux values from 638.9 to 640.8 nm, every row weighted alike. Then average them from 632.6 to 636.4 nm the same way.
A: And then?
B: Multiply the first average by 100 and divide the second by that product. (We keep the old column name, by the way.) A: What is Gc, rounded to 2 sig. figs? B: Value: 0.0099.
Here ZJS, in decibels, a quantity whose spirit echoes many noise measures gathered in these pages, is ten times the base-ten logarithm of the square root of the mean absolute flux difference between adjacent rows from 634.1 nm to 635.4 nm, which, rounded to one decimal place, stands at 1.2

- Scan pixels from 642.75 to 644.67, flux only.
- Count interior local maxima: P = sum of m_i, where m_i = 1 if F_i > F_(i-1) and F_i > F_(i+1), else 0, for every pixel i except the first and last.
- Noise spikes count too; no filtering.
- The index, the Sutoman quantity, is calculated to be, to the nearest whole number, 4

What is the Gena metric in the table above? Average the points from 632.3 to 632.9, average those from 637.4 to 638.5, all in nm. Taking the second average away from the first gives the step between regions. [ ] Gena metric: 1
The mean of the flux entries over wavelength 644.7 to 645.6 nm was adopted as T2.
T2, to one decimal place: 15.2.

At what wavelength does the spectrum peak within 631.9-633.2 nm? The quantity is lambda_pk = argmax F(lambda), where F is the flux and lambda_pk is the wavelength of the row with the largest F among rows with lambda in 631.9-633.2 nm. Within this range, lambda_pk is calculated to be 633.126 nm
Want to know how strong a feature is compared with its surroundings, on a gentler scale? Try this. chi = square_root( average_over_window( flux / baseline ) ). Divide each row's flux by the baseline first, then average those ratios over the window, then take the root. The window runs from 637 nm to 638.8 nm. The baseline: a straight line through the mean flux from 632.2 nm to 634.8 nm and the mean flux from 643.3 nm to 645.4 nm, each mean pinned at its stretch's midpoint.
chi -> 0.99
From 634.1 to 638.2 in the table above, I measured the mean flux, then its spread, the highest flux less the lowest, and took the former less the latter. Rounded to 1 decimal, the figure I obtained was 5.2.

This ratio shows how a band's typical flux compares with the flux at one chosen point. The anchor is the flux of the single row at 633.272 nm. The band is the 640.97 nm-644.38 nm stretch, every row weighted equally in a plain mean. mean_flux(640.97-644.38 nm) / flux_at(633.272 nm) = 0.87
